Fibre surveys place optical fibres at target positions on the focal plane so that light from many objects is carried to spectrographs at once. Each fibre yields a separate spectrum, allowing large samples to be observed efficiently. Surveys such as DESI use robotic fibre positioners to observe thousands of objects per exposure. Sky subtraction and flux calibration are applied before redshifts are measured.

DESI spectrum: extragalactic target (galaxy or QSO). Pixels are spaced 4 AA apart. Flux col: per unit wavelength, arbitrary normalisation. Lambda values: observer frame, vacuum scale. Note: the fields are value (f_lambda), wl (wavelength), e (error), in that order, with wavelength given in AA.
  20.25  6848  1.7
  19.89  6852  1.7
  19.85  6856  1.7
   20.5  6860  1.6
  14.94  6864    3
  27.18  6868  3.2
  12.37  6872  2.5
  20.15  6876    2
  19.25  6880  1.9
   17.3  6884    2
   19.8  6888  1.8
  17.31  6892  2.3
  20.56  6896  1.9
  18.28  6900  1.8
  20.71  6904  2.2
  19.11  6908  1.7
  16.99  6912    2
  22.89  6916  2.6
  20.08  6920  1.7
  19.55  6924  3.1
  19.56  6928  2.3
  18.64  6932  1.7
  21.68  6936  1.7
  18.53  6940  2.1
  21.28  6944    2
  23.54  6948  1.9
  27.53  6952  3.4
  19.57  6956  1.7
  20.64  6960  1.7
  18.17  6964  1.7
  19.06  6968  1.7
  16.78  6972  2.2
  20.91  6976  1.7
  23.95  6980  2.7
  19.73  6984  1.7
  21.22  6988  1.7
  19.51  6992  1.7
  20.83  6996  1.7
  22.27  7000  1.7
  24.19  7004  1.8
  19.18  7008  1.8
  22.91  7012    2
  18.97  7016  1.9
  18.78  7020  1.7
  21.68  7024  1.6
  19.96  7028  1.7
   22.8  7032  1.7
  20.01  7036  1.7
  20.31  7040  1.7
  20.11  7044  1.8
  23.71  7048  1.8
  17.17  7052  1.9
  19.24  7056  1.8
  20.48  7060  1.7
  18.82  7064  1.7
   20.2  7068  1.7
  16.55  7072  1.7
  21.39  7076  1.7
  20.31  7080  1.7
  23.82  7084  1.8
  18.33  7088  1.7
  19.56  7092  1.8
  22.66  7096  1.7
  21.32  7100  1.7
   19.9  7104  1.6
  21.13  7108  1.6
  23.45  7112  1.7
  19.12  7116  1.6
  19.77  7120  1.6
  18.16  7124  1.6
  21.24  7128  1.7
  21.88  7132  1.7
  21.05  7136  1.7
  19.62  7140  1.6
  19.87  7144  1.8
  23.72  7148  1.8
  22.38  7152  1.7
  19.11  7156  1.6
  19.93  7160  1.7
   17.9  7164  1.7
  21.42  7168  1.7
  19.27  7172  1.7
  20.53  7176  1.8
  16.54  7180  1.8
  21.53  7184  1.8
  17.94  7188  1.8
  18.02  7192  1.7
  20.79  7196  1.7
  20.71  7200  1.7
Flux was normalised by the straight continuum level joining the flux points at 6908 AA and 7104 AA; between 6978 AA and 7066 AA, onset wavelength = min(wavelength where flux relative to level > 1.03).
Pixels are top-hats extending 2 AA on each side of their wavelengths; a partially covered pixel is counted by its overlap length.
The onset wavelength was 6980 AA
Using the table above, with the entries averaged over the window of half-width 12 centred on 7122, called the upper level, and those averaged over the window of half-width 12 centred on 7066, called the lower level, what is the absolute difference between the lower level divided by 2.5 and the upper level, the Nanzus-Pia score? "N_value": 12.8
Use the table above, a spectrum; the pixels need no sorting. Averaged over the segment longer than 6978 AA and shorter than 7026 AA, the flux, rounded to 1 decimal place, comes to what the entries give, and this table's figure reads 21.1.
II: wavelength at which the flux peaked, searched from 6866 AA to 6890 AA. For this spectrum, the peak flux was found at 6868 AA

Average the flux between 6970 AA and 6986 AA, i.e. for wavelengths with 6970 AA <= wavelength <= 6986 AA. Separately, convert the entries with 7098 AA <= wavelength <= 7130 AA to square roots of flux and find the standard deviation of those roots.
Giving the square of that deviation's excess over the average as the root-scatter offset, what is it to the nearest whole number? 407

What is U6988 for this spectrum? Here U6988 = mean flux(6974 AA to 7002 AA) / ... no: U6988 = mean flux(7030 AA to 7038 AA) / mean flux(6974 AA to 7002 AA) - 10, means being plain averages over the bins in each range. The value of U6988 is -8.99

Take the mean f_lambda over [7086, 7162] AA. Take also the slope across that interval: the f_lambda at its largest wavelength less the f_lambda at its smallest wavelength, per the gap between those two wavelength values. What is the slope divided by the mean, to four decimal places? 0.0011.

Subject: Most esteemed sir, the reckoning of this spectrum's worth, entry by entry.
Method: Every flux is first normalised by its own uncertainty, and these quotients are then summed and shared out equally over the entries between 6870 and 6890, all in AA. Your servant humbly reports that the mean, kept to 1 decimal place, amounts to 9.0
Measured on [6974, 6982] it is 10.6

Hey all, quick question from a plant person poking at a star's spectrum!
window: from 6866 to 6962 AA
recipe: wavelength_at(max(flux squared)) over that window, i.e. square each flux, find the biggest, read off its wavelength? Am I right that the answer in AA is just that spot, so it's 6952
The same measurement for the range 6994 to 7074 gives 7004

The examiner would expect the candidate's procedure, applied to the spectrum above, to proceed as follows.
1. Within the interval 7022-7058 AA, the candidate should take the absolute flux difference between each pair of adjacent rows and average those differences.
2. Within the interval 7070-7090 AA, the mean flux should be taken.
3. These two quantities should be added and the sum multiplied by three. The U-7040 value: 68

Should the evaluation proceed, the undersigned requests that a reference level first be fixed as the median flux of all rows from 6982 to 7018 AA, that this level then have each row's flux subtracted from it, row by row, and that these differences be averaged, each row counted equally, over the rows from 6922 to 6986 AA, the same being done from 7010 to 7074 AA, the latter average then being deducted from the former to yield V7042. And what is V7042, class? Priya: -0.46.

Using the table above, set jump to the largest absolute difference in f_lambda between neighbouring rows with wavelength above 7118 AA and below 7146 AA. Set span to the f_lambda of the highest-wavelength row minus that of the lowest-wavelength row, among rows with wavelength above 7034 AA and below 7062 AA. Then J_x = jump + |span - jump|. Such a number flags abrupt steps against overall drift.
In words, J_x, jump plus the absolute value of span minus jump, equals 6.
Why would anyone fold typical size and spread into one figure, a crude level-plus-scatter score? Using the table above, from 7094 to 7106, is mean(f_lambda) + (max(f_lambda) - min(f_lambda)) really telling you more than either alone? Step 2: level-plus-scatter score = 24.1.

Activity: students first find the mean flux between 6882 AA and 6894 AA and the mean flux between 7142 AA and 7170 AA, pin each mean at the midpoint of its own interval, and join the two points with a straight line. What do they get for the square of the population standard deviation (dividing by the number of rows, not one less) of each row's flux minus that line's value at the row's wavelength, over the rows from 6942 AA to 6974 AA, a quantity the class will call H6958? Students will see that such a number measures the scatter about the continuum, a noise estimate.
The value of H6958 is 10.5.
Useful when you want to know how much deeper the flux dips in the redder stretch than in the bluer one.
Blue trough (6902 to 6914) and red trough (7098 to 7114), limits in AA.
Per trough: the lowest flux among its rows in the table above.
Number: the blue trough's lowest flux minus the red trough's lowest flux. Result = -2.9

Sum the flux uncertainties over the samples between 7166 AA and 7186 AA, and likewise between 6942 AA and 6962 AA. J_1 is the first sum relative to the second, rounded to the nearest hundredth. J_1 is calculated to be 0.82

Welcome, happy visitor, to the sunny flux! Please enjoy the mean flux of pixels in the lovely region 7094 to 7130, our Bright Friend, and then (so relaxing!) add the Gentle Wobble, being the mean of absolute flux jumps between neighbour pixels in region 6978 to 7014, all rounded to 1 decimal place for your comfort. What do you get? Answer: 23.4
